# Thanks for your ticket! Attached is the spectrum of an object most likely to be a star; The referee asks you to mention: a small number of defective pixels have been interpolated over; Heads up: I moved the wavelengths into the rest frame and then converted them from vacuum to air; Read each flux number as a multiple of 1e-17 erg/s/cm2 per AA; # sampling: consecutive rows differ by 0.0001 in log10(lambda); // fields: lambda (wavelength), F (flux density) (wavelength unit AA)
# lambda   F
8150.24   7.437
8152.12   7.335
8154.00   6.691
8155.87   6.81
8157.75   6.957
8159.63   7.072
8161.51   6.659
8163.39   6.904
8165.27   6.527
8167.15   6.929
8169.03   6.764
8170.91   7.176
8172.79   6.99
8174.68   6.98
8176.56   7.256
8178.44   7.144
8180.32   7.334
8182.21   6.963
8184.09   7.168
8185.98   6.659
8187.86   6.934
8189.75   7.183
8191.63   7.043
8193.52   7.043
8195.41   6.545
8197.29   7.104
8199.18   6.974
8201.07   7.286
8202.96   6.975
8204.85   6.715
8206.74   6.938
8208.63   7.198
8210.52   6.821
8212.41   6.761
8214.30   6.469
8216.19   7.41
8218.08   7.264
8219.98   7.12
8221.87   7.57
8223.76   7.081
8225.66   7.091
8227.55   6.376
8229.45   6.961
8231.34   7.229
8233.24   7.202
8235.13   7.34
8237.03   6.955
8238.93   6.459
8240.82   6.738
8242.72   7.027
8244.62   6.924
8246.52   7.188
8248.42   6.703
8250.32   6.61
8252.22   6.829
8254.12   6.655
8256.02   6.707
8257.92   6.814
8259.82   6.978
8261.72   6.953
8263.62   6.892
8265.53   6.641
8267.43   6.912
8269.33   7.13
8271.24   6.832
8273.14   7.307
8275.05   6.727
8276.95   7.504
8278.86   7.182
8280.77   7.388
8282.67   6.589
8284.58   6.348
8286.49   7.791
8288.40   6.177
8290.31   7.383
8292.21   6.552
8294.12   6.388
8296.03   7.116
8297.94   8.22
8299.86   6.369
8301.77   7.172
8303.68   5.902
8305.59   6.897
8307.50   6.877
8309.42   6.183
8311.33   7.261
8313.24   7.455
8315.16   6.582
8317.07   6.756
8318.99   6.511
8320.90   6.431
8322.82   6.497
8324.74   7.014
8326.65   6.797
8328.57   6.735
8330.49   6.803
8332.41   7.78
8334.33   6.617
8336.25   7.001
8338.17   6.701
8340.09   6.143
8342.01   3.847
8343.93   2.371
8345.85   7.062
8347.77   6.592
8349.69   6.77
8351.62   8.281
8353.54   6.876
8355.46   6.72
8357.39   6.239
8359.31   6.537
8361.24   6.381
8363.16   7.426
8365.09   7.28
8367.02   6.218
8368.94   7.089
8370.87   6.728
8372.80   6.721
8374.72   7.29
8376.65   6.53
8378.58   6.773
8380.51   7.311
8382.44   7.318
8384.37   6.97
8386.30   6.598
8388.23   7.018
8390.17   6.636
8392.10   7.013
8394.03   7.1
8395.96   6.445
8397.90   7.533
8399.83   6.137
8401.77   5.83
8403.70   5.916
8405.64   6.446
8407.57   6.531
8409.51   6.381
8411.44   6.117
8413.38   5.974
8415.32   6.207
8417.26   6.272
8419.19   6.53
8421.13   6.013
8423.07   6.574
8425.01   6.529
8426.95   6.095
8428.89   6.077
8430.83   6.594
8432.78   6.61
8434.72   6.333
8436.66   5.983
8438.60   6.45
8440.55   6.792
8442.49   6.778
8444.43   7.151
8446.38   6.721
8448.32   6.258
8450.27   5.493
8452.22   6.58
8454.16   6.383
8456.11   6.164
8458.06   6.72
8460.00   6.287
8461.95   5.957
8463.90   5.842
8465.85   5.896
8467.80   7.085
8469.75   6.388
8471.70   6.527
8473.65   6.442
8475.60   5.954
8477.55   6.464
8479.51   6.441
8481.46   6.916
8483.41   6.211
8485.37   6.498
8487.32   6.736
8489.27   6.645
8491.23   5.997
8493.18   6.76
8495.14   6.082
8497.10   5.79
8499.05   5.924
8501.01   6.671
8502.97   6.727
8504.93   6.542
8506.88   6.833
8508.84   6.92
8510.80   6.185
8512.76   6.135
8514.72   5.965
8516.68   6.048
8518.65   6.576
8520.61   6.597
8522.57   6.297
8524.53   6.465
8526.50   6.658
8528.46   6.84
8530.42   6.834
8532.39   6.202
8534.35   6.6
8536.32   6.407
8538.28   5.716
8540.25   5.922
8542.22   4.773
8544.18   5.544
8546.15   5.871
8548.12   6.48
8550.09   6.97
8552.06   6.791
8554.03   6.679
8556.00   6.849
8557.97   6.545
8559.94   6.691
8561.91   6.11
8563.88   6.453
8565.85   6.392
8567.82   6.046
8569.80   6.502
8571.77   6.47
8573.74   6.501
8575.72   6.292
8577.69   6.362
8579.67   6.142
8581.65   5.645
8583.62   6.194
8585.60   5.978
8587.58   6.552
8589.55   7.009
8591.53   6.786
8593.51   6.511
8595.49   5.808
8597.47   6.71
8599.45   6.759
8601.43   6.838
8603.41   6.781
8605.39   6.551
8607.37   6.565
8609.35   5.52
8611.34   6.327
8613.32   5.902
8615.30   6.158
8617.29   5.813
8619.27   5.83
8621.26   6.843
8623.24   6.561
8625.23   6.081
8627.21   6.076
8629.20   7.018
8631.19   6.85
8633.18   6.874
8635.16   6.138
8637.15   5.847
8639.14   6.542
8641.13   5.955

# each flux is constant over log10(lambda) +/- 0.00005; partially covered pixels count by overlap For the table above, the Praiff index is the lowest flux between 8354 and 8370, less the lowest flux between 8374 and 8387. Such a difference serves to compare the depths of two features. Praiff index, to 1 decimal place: -0.3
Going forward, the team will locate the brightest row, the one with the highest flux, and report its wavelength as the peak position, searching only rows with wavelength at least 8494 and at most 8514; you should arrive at 8508.84 AA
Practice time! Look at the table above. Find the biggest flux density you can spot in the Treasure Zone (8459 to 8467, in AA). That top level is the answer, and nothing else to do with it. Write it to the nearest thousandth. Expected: 6.287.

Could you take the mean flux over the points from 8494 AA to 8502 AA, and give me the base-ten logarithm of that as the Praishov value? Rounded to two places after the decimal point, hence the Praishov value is 0.79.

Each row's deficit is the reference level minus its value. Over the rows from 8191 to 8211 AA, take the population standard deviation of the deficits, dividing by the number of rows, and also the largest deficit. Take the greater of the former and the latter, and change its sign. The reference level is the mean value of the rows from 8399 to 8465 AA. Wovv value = -0.2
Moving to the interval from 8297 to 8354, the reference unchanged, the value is -3.9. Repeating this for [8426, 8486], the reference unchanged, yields -0.8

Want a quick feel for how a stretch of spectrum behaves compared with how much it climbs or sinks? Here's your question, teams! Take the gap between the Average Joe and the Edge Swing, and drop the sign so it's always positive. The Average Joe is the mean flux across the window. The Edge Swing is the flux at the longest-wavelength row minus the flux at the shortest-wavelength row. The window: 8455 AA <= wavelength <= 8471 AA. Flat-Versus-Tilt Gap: 6.1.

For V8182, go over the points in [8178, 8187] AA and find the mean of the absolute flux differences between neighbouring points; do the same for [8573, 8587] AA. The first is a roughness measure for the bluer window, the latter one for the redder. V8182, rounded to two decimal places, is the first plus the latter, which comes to 0.61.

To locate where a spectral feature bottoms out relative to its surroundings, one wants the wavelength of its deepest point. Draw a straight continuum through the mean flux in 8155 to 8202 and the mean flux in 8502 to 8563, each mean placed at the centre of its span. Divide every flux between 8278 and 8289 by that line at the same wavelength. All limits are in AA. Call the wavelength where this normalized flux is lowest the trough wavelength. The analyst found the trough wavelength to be 8288.40 AA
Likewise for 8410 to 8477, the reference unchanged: 8450.27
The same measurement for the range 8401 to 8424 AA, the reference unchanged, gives 8401.77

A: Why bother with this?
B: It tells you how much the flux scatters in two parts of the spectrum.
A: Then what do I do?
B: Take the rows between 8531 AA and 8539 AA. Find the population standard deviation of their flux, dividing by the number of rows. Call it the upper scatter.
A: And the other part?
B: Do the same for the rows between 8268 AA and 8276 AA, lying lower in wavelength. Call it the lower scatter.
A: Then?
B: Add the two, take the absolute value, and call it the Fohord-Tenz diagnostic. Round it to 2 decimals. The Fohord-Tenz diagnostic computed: 0.56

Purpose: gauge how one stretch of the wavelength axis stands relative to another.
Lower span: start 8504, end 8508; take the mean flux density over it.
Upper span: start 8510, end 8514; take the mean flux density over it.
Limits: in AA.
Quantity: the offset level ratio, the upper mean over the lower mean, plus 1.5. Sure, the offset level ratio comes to 2.42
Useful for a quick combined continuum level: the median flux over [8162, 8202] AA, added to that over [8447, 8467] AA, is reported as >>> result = 13.20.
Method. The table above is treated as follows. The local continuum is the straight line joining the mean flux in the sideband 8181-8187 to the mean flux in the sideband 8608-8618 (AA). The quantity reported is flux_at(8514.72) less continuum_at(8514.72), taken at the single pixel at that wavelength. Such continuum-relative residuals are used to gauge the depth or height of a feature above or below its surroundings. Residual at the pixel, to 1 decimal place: -0.2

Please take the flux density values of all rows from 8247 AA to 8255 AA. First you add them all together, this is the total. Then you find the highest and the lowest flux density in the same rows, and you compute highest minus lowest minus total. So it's -26.6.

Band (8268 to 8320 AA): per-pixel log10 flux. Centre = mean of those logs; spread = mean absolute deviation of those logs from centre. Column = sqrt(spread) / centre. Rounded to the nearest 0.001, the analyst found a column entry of 0.199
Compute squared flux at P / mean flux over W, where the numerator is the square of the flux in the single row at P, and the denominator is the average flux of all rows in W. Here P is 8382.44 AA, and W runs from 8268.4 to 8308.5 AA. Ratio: 7.7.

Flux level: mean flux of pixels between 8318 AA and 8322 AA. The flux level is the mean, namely 6.5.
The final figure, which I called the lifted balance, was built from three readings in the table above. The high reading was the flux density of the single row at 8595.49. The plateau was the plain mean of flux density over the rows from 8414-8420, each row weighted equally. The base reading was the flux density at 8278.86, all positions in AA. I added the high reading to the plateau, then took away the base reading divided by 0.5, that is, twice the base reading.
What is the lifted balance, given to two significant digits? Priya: -2.2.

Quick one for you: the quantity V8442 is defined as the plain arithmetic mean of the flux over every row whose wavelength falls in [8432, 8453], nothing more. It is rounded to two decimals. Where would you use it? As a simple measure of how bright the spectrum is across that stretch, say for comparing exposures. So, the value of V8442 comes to 6.47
